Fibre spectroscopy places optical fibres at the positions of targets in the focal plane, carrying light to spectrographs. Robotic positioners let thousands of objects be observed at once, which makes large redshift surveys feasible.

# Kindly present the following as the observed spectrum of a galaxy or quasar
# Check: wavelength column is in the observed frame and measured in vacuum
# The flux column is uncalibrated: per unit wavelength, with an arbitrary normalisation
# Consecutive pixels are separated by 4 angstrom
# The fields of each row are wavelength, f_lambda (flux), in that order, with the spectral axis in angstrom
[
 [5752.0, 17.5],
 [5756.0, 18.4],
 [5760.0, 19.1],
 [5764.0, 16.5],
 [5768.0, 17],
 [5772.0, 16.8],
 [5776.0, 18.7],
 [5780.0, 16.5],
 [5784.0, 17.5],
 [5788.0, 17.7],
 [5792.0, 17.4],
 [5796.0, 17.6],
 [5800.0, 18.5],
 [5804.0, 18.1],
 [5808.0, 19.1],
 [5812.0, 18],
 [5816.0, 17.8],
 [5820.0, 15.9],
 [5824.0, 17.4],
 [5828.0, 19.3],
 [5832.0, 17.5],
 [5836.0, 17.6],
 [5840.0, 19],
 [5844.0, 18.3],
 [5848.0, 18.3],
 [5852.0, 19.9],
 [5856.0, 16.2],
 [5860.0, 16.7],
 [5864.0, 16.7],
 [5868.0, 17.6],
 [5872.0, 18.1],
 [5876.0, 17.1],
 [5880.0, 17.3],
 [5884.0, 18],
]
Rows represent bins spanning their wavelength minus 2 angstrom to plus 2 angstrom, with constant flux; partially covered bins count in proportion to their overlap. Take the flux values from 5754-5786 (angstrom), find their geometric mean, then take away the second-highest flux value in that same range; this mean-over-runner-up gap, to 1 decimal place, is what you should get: -1.2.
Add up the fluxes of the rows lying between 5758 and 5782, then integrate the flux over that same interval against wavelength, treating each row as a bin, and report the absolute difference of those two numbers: 314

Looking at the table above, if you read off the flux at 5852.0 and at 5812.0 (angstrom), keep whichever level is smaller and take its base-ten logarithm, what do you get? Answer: 1.26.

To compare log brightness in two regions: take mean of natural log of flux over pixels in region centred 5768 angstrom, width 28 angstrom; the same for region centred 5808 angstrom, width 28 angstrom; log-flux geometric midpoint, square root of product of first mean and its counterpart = 2.87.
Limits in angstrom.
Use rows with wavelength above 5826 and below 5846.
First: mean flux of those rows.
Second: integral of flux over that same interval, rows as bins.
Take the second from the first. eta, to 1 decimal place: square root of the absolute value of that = 18.7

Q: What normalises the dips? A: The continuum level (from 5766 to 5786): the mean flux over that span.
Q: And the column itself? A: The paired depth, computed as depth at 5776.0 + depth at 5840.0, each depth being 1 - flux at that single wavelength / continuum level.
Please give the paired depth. -0.18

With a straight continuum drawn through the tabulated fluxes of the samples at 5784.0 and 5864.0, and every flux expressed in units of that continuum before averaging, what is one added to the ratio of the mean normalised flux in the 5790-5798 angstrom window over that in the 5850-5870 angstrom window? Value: 1.97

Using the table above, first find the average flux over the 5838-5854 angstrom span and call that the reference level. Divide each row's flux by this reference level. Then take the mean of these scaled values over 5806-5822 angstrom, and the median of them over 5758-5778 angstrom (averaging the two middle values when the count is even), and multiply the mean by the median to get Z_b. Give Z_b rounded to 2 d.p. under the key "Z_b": 0.84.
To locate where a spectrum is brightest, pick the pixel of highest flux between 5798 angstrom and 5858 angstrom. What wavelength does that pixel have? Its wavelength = 5852.0 angstrom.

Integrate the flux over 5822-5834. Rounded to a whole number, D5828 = 217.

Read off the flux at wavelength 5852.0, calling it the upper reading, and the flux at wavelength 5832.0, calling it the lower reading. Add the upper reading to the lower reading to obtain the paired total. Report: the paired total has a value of 37.4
